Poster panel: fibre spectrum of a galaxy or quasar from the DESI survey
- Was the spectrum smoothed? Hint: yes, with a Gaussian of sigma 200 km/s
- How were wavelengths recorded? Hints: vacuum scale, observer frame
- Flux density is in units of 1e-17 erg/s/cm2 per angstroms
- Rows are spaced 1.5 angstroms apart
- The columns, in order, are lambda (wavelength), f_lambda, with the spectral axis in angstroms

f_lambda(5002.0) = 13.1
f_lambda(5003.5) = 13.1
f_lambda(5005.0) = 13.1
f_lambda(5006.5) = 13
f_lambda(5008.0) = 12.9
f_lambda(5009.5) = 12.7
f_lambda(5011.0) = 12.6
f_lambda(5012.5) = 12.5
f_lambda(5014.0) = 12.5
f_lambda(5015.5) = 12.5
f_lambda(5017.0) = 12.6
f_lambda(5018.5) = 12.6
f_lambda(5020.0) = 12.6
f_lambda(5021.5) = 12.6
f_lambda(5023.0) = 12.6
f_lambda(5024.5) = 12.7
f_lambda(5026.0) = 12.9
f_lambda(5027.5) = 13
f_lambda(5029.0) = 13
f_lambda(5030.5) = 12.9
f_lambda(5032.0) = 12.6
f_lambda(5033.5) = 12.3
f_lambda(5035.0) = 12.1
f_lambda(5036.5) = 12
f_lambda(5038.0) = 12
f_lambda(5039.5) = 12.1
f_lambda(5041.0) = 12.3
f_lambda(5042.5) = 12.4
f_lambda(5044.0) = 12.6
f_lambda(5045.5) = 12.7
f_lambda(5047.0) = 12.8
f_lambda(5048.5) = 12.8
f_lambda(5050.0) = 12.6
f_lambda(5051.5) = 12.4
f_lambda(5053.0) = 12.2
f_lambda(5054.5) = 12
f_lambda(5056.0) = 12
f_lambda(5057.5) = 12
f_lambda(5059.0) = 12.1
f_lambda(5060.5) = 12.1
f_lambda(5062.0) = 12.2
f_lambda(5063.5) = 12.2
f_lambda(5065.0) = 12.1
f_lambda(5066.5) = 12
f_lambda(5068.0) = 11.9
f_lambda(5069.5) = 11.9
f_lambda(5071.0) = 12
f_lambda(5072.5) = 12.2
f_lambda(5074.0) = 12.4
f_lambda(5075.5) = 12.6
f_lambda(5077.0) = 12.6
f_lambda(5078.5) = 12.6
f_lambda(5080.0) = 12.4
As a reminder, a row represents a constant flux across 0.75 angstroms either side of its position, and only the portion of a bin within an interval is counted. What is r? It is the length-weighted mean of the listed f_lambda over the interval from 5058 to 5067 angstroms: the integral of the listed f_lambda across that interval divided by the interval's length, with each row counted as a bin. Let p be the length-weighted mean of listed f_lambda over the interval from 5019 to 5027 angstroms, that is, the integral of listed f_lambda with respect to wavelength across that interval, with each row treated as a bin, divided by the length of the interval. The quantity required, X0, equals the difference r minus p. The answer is -0.6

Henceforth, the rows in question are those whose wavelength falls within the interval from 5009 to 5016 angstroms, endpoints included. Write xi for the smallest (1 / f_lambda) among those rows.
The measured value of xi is 0.0787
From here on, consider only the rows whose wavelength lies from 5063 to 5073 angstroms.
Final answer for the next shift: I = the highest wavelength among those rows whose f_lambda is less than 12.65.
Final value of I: 5072.5 angstroms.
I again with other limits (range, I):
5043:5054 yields 5053.0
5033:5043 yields 5042.5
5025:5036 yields 5035.0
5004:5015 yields 5014.0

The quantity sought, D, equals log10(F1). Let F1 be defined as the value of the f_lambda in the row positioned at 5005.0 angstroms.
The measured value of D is 1.12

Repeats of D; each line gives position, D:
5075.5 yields 1.10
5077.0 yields 1.10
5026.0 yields 1.11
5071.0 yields 1.08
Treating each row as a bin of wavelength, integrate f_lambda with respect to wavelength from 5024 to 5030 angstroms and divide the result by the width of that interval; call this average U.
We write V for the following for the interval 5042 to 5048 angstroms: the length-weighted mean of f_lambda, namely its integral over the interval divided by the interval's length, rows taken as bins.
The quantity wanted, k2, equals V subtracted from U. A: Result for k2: 0.3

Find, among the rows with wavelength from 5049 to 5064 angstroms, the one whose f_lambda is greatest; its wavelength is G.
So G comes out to 5050.0 angstroms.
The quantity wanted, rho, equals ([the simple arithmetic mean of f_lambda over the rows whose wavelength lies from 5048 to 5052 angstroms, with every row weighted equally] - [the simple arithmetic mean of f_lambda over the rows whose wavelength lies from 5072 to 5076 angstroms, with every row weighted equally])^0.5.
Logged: 0.45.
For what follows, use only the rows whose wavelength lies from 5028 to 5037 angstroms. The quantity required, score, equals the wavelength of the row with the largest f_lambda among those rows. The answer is 5029.0 angstroms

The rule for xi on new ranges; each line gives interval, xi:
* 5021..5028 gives 0.0769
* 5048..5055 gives 0.0781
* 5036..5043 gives 0.0806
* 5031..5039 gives 0.0794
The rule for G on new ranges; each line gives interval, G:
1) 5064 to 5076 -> 5075.5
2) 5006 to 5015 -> 5006.5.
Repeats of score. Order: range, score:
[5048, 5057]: 5048.5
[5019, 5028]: 5027.5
